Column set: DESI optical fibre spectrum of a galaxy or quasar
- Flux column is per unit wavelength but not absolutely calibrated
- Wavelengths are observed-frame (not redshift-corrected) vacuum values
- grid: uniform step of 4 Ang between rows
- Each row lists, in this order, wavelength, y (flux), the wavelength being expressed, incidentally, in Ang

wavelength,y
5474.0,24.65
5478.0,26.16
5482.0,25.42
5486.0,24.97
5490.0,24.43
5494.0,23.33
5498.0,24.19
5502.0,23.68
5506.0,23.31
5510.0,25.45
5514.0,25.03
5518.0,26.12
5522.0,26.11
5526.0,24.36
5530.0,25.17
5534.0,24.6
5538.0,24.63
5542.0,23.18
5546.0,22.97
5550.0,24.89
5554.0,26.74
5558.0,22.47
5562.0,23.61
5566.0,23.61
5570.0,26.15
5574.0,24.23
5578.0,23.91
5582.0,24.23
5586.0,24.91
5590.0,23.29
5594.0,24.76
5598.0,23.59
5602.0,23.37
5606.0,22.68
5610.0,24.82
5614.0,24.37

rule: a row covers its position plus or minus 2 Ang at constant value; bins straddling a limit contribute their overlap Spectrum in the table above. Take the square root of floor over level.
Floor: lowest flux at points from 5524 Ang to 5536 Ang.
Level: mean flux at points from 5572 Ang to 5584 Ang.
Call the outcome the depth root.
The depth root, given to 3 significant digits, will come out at 1.00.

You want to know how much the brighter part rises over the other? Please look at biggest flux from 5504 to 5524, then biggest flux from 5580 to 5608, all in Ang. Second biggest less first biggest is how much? -1.2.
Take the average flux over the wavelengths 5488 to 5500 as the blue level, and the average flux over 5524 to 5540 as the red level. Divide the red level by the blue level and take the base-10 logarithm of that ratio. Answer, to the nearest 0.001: 0.013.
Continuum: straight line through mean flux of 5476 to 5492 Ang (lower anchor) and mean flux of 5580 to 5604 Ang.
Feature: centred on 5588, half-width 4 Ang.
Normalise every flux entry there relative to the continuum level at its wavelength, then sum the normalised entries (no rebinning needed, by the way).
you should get 2.00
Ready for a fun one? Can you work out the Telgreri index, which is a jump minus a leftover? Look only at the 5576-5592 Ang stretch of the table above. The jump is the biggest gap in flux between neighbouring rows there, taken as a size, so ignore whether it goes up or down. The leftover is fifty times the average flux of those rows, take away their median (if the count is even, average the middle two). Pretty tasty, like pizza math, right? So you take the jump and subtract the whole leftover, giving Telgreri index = -1179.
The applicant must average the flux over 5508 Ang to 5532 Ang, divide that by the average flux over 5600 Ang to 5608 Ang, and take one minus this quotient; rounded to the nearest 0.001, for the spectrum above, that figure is -0.102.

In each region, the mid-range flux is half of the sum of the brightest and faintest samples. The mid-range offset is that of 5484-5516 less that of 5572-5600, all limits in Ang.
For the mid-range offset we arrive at 0.28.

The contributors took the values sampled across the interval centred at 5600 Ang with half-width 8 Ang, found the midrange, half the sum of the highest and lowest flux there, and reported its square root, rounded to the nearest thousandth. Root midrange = 4.870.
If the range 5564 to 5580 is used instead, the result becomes 4.988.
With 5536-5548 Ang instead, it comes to 4.879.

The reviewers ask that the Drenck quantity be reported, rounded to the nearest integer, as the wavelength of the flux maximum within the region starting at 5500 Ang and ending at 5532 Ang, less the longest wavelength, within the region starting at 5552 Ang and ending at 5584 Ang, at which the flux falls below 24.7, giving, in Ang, -64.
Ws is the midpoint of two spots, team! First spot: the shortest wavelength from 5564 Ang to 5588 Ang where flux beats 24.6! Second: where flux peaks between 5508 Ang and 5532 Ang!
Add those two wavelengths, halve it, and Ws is 5544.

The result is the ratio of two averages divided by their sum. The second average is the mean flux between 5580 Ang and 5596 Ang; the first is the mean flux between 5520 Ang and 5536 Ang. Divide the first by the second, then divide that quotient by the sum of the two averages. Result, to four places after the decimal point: 0.0209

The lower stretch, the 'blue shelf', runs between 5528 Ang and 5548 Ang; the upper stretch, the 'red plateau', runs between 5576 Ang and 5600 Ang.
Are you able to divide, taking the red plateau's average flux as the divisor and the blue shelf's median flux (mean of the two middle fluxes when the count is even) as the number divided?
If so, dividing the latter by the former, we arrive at 1.02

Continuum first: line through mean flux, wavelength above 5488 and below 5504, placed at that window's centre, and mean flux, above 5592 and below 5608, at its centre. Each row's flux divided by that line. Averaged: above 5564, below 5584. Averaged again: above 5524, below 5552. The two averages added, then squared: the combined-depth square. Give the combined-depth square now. 4.21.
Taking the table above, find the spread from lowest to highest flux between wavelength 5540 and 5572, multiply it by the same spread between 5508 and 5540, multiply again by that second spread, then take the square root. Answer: 3.64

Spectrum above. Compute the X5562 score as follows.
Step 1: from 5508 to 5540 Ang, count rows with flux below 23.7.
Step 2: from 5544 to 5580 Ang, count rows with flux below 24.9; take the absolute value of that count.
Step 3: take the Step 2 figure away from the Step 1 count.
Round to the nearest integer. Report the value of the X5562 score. -7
